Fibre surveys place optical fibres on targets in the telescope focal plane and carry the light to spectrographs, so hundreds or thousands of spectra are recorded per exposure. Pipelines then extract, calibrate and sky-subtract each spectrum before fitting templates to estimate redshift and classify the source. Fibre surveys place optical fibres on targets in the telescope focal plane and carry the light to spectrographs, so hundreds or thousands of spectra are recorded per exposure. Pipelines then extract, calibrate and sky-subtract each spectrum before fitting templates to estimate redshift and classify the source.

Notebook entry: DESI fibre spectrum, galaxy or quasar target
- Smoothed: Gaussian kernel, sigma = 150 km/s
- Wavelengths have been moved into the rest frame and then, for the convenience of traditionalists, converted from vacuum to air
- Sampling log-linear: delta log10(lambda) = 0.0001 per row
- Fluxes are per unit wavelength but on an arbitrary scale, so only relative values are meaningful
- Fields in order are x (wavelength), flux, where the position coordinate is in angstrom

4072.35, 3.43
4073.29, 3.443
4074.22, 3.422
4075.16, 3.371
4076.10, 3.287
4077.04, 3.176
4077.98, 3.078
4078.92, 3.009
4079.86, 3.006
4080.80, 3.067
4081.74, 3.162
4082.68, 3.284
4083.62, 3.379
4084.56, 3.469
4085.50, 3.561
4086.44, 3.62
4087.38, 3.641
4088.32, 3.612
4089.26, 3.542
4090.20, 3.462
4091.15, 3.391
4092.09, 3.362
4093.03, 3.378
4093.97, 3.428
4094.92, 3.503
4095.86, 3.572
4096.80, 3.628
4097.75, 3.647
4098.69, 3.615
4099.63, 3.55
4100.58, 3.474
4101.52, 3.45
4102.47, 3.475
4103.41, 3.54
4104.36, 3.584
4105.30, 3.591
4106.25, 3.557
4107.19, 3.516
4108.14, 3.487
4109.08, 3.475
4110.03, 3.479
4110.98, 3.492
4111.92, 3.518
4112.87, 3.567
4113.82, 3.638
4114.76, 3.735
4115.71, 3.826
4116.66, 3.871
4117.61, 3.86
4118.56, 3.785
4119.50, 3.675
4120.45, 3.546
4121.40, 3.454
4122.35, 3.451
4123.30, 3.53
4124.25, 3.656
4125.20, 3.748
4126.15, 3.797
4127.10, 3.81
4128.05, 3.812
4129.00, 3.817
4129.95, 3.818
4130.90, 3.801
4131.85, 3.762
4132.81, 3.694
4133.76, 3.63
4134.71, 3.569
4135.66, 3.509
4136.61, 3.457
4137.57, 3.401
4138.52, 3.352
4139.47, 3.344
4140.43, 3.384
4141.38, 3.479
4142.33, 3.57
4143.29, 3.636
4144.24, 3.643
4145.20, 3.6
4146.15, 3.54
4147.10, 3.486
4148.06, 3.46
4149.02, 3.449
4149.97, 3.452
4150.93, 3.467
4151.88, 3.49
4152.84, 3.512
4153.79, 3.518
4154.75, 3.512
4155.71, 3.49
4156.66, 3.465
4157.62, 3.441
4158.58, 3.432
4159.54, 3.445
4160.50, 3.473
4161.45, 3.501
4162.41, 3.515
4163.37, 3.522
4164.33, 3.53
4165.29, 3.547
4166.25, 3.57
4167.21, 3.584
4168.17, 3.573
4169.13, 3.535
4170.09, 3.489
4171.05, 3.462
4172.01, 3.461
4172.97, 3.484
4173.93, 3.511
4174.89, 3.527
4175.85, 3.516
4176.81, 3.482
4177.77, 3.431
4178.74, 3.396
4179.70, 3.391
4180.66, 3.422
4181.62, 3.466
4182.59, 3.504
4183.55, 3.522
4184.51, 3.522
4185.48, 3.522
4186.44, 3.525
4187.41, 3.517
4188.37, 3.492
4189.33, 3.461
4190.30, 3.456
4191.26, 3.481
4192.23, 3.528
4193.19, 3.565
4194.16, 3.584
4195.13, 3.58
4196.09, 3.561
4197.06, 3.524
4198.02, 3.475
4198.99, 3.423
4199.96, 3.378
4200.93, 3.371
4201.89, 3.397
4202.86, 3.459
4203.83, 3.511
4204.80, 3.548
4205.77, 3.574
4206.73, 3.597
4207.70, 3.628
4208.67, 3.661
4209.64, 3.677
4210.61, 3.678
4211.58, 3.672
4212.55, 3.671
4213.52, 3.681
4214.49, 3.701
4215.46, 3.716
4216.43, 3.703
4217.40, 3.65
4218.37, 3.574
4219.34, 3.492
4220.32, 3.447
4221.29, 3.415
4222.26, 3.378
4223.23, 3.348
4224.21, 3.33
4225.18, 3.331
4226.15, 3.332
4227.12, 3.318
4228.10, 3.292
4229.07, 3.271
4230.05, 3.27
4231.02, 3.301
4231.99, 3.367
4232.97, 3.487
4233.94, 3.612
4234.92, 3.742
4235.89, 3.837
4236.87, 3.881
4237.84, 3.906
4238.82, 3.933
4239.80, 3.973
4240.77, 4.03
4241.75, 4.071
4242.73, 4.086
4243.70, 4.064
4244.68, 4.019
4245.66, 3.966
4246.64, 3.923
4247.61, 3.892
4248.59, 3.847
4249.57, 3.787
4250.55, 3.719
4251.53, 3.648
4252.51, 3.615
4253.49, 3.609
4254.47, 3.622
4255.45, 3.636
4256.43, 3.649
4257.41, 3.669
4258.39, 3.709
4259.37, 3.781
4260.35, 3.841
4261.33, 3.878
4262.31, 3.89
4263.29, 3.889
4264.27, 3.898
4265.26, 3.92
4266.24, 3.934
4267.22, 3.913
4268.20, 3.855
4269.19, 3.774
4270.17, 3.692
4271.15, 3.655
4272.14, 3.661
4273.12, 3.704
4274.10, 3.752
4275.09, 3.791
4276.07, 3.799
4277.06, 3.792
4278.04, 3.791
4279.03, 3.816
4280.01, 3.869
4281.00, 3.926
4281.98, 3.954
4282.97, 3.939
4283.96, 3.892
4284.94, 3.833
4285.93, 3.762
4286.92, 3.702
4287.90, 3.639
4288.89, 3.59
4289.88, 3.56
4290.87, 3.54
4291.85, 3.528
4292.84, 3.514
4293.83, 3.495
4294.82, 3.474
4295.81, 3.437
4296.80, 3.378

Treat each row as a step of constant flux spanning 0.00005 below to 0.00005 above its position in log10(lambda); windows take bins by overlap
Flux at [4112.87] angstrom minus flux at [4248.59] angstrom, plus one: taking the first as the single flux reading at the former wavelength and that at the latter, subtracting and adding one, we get 0.72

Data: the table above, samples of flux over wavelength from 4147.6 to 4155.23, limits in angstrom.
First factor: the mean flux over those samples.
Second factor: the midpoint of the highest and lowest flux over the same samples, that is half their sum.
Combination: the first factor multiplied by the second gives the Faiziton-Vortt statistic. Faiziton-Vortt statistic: 12.1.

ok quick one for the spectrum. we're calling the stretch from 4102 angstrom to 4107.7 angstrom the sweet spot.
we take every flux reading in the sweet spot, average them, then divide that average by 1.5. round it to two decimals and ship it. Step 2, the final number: 2.36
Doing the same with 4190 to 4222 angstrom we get 2.37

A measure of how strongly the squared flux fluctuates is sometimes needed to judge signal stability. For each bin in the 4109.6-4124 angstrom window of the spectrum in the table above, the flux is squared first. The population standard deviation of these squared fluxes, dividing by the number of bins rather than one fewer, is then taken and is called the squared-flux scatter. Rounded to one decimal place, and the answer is 1.1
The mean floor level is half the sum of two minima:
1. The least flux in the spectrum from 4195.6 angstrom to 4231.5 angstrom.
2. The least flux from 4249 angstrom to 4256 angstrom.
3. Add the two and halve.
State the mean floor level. 3.44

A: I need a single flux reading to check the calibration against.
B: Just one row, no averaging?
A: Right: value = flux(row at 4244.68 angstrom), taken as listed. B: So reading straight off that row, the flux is 4.019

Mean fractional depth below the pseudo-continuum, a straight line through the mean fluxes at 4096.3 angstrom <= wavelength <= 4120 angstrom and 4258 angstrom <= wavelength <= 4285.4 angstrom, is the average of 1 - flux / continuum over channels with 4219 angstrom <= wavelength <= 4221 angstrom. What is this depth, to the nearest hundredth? 0.08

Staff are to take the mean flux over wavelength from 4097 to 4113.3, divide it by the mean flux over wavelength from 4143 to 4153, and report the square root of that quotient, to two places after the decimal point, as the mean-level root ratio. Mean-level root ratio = 1.00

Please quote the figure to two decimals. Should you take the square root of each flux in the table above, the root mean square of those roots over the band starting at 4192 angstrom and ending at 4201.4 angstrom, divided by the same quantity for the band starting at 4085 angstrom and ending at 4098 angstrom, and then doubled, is 1.99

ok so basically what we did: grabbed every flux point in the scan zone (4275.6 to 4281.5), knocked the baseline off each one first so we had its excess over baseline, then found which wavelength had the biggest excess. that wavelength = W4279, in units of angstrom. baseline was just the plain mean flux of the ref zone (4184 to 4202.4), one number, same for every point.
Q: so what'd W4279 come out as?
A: 4281.00 angstrom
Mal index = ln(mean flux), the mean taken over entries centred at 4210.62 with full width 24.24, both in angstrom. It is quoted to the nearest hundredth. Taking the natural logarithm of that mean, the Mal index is 1.27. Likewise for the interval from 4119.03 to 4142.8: 1.28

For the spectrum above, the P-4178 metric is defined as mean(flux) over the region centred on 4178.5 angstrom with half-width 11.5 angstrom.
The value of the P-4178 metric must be 3.5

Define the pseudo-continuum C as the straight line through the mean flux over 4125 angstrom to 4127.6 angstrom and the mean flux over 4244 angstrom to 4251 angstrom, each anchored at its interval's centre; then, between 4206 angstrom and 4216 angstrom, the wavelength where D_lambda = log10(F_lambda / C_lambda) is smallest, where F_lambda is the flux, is 4206.73 angstrom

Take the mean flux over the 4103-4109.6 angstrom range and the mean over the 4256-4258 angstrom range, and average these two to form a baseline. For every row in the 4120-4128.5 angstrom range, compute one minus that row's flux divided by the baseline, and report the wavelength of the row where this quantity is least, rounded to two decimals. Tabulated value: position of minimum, 4128.05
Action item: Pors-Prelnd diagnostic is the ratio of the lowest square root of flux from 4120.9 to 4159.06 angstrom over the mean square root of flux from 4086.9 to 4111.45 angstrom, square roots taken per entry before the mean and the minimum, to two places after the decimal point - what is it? 0.98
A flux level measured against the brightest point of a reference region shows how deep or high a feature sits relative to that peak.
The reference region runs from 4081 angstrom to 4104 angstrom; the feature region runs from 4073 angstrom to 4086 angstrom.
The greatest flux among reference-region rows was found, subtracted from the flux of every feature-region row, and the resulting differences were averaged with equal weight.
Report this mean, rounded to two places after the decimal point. -0.38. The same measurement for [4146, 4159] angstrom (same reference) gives -0.17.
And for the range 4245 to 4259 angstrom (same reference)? 0.09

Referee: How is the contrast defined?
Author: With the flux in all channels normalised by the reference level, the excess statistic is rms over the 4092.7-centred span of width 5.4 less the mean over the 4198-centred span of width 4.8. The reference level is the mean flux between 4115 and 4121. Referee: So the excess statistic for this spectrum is -0.01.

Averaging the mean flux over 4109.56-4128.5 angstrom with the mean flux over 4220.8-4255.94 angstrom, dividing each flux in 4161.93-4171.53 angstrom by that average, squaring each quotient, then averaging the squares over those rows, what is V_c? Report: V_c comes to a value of 0.930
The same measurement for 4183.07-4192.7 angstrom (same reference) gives 0.915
